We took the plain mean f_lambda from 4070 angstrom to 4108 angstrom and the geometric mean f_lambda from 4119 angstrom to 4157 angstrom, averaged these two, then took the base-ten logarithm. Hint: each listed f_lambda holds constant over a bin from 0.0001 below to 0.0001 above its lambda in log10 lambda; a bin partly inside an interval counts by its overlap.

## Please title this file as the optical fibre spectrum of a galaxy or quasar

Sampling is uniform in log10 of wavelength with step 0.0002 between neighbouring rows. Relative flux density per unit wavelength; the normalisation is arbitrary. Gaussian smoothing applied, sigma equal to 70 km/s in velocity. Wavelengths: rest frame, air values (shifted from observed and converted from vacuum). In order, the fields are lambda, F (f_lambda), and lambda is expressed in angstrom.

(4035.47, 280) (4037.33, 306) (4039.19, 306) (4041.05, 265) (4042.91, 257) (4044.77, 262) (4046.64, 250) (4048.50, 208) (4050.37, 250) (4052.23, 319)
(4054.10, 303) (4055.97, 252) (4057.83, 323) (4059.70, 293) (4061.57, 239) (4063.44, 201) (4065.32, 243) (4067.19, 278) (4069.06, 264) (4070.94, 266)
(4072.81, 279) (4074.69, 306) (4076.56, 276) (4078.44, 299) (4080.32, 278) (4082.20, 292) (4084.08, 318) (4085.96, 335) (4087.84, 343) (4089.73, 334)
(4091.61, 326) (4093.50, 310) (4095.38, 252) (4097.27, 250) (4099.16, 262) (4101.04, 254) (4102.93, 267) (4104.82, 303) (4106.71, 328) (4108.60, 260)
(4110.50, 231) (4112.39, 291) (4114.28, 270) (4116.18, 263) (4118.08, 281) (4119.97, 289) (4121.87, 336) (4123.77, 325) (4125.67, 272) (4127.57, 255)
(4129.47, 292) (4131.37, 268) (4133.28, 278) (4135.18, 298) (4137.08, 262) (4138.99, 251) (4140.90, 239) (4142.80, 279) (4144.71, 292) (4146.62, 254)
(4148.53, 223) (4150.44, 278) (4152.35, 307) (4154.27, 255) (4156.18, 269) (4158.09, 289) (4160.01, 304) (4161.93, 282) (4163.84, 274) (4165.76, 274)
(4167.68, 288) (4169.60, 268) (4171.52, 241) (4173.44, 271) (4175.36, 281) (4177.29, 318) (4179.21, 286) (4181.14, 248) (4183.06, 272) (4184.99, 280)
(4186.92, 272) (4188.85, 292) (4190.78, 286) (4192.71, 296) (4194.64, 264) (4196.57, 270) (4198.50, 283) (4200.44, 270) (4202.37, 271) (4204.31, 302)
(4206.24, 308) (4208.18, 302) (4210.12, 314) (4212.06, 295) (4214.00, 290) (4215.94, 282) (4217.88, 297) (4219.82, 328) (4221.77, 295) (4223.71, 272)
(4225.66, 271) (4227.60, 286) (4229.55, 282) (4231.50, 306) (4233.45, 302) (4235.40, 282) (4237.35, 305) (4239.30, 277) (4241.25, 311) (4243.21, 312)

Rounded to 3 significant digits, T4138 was 2.45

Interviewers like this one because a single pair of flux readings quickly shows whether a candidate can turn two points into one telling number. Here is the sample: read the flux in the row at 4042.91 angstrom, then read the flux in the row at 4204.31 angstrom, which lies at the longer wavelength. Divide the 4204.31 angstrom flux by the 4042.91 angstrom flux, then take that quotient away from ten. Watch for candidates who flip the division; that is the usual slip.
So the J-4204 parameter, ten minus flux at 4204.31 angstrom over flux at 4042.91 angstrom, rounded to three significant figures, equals 8.82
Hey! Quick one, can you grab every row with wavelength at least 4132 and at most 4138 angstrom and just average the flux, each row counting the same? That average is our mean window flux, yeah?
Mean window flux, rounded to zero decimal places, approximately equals 279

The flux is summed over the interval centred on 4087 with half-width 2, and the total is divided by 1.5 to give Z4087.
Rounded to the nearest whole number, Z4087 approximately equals 452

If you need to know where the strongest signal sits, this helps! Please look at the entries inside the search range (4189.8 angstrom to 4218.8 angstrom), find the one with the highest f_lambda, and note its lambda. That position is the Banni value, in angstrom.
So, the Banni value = 4210.12 angstrom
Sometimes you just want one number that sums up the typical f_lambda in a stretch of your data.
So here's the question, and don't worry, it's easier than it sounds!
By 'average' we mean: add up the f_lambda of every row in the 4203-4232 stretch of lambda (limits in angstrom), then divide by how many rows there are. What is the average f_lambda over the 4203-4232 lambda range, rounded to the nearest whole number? 295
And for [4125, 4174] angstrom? 272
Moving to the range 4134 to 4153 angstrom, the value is 268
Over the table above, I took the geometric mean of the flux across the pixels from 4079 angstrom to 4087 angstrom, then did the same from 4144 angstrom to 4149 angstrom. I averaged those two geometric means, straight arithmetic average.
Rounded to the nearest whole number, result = 280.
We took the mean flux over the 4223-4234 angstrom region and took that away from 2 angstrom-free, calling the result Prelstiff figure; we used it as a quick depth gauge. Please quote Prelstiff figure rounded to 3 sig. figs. -284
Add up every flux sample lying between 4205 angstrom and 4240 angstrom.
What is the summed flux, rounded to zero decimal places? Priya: 5294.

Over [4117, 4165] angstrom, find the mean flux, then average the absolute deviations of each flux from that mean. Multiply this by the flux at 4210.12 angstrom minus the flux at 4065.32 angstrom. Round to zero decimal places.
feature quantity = 1346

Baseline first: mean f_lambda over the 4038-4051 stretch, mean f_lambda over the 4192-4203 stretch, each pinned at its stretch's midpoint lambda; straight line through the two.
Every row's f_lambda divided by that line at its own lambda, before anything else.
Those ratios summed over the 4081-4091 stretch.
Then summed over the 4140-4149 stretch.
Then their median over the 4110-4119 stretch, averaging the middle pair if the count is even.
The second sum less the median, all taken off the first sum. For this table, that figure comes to 2.4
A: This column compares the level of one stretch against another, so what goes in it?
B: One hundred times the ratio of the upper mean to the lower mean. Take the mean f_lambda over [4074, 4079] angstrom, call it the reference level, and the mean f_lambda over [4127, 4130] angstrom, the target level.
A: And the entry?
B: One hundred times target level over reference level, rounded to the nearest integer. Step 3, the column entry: 93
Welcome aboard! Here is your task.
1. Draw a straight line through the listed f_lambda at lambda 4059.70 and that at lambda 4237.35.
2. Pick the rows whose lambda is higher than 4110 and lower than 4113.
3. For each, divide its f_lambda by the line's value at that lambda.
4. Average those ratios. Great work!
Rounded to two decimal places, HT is 0.88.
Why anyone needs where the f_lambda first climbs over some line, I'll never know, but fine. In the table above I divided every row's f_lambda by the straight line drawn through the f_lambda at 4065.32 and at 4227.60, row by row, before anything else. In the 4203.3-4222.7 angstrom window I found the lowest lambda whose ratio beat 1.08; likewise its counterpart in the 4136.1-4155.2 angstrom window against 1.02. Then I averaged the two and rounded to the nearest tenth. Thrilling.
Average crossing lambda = 4174.5 angstrom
